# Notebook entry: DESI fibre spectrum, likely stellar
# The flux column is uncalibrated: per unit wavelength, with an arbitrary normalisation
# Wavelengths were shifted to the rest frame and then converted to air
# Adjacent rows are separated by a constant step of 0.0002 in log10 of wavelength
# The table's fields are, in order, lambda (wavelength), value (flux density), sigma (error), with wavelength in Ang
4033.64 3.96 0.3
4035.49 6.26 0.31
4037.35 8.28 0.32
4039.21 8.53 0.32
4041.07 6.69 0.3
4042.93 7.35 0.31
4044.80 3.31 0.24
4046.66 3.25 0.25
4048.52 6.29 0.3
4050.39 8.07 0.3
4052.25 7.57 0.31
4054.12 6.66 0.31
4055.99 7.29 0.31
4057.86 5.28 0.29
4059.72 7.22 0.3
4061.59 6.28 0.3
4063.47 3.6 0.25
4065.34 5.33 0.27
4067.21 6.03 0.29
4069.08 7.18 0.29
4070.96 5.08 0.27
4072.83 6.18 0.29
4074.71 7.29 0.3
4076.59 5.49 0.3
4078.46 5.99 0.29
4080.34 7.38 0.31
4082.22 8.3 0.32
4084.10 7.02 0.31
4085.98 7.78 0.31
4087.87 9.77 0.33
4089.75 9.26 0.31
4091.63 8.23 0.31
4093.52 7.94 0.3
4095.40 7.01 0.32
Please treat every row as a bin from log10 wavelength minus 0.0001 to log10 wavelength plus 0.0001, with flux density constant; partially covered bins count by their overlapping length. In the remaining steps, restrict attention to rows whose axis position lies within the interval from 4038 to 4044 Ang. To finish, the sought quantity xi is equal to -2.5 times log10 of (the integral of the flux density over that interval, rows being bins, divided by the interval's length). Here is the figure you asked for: -2.18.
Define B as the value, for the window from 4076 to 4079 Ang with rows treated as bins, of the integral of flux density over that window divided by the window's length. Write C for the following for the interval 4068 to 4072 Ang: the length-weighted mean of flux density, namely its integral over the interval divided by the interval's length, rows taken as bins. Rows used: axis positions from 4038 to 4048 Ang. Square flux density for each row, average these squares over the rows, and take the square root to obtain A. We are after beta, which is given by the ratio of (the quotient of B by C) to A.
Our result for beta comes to 0.15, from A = 6.2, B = 5.8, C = 6.1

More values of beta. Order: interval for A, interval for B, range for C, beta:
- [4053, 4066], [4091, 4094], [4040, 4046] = 0.23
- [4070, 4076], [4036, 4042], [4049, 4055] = 0.17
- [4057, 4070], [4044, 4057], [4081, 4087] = 0.13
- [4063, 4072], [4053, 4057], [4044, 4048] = 0.35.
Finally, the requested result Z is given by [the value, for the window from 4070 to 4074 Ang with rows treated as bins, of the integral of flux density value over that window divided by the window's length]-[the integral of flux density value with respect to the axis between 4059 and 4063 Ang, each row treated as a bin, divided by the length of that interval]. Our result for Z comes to -0.6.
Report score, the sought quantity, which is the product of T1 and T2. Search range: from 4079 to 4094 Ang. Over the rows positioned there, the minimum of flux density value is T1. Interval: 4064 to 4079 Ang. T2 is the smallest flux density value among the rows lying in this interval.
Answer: 36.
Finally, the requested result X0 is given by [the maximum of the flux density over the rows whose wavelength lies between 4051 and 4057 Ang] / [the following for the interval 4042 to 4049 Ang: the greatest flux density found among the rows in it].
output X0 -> 1.03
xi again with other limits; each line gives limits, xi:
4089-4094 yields -2.32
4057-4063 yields -1.96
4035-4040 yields -2.23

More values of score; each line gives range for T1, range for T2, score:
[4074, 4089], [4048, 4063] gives 29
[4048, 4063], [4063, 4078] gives 19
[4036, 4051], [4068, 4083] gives 17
